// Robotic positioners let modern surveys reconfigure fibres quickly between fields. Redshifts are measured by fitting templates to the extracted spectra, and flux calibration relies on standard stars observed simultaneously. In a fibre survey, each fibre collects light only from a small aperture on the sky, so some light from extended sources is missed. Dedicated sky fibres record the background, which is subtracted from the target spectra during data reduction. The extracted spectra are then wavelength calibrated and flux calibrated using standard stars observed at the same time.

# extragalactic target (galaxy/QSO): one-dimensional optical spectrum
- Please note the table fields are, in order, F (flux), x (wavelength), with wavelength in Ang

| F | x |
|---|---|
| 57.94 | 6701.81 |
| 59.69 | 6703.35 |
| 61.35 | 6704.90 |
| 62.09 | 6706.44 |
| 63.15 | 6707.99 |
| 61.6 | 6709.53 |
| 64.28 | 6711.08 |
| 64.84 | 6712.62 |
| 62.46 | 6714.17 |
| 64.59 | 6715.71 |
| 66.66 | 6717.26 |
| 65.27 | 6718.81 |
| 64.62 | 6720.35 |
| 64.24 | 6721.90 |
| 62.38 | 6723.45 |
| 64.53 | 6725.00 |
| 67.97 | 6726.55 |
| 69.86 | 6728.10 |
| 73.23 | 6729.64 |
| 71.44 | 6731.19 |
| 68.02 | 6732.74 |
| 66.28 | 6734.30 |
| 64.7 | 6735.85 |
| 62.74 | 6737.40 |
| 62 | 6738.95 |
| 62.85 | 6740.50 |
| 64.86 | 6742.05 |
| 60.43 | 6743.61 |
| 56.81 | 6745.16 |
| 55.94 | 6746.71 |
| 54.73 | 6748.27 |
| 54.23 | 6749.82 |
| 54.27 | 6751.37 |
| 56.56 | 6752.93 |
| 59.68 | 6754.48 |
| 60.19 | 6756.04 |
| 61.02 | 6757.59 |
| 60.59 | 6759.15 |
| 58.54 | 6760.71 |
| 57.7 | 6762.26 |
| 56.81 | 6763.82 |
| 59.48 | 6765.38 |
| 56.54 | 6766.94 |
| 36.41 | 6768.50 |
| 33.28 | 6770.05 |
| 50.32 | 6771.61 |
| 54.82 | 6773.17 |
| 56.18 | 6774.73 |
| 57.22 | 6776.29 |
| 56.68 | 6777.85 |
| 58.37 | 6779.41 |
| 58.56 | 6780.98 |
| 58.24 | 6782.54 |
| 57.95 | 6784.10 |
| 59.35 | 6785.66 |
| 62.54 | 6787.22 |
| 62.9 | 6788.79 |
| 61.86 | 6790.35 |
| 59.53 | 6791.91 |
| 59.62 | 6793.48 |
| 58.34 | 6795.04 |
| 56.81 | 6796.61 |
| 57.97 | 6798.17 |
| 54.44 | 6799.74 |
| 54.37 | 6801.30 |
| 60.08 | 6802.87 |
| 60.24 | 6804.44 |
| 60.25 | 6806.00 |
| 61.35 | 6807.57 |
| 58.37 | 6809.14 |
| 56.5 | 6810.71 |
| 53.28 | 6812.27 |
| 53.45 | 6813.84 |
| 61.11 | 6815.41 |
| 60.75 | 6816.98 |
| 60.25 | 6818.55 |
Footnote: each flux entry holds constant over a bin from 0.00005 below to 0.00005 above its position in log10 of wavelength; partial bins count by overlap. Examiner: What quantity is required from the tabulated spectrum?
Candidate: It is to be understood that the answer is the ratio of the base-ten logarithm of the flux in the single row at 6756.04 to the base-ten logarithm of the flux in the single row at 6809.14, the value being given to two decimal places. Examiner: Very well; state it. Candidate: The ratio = 1.01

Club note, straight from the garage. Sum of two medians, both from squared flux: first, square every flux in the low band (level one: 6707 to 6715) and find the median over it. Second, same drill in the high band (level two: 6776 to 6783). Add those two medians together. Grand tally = 7380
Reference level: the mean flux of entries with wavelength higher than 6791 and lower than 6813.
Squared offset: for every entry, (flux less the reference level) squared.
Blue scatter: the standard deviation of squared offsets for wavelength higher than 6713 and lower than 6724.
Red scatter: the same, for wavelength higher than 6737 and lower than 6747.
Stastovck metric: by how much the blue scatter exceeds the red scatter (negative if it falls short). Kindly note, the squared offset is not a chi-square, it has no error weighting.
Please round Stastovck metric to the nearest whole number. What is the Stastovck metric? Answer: 3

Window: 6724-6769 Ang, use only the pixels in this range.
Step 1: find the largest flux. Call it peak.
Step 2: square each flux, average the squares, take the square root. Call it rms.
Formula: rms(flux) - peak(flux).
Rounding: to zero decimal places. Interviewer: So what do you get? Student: -12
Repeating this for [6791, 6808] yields -3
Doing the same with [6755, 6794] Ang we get -6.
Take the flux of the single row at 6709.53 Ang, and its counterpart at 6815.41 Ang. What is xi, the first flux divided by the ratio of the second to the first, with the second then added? 123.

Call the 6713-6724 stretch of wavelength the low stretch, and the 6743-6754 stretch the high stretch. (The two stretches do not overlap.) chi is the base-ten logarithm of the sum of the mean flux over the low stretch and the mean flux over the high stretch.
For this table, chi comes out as 2.08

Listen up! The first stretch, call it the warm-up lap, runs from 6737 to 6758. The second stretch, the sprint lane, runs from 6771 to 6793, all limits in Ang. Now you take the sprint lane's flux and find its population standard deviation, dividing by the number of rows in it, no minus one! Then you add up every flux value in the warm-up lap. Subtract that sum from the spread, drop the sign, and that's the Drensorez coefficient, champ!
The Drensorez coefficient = 823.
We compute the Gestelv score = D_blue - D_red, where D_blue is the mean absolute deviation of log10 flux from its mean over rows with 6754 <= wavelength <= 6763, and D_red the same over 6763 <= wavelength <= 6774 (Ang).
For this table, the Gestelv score -0.075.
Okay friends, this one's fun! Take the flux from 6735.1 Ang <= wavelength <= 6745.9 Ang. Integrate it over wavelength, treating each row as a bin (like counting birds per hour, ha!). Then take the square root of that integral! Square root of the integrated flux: 26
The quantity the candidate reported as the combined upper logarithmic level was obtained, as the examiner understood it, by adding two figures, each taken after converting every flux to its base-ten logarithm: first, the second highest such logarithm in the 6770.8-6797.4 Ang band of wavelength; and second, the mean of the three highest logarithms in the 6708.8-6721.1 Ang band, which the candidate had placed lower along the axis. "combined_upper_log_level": 3.61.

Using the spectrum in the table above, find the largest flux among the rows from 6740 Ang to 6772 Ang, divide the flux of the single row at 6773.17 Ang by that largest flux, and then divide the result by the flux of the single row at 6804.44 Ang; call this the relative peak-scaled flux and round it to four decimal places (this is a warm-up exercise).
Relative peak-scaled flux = 0.0140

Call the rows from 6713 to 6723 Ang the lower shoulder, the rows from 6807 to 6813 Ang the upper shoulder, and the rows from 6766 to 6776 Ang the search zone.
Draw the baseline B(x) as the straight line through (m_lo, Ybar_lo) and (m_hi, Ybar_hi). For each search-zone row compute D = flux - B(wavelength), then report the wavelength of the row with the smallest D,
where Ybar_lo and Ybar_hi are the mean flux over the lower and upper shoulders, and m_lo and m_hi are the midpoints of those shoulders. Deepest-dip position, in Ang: 6770.05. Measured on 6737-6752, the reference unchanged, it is 6749.82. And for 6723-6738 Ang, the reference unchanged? 6723.45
